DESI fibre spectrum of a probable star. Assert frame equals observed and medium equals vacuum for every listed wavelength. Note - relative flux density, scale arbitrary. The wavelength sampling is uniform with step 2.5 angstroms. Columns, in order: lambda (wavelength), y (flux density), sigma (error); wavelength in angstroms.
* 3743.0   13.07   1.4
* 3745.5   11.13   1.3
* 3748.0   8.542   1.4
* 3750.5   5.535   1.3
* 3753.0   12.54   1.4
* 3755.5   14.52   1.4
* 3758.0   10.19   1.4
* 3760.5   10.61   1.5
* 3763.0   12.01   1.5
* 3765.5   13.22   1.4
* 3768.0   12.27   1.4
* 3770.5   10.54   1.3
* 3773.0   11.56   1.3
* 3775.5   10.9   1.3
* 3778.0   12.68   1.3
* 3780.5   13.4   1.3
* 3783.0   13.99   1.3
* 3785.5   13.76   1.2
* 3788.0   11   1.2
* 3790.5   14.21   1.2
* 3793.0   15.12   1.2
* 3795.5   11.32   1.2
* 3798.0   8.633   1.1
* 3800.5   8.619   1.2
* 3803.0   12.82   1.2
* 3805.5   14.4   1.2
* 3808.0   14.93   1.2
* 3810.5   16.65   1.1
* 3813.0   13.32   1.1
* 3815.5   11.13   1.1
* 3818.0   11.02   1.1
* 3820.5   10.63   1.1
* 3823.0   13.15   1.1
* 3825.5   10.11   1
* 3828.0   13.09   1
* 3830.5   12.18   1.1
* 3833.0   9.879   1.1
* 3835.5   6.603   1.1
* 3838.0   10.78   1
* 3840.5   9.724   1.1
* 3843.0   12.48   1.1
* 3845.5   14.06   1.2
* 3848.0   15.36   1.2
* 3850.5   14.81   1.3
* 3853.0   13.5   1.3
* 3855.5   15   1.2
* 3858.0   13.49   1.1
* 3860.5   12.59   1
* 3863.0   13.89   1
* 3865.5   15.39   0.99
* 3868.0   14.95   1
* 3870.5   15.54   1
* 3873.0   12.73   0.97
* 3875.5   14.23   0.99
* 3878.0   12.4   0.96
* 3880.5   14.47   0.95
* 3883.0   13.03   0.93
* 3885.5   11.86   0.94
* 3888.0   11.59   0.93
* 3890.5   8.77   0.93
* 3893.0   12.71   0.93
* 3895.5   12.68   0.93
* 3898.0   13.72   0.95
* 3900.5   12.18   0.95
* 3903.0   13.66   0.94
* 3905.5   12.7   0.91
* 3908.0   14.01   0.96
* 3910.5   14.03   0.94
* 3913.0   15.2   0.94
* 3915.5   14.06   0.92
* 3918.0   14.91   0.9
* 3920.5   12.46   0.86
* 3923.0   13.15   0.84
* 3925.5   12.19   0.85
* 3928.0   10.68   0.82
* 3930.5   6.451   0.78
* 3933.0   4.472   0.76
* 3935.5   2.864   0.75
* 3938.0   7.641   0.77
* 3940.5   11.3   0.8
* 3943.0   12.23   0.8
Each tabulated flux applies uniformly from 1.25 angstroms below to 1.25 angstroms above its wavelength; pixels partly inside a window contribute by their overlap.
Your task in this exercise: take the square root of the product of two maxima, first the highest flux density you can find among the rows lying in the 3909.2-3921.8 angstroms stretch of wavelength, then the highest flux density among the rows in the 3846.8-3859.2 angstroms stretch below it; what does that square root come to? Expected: 15.3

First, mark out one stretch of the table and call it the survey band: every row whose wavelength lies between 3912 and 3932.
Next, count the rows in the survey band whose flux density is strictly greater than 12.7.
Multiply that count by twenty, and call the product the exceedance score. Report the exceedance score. 80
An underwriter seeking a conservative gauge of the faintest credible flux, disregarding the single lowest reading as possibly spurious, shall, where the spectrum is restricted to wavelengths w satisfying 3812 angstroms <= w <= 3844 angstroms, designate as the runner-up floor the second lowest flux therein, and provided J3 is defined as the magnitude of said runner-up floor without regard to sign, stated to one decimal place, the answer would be 9.7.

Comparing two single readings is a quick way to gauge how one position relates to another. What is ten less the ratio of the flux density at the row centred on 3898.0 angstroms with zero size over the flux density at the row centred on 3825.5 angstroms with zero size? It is 8.64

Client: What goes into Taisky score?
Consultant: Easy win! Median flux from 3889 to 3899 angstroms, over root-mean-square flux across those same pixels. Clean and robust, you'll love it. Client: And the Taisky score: 1.05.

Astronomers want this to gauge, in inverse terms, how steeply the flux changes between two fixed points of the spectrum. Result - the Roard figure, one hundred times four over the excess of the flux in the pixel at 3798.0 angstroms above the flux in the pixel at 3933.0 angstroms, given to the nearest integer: 96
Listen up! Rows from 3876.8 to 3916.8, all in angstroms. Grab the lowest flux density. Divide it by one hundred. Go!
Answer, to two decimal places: 0.09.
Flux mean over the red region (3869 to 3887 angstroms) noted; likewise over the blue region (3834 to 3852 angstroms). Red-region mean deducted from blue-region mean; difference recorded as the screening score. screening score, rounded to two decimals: -1.49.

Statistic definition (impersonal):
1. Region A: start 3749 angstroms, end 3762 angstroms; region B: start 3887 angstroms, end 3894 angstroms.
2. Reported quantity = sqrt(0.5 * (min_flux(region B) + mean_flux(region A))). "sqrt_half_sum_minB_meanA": 3.12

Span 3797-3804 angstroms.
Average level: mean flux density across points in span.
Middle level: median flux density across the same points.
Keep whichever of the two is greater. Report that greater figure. 10.0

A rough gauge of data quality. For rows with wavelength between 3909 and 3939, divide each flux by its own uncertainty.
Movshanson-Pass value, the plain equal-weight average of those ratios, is 12.4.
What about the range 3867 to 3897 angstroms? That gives 13.5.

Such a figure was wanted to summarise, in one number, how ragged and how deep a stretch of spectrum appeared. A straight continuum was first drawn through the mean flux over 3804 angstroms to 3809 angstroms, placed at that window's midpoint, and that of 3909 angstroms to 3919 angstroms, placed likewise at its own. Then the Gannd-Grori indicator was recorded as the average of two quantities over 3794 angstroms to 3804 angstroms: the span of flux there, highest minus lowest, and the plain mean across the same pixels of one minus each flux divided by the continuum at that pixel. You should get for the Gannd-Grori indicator 2.2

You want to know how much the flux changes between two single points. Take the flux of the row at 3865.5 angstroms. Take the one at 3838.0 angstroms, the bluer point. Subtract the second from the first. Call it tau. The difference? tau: 4.6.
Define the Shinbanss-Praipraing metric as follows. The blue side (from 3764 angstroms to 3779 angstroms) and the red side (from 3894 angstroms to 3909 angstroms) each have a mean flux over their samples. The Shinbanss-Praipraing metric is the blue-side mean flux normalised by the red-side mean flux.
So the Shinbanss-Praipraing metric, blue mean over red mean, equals 0.90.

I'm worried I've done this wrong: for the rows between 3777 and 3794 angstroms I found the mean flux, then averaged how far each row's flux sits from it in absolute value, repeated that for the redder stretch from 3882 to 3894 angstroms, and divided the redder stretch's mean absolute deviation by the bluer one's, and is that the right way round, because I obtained 1.2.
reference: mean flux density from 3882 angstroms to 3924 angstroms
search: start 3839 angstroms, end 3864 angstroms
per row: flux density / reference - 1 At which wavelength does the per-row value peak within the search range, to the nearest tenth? 3848.0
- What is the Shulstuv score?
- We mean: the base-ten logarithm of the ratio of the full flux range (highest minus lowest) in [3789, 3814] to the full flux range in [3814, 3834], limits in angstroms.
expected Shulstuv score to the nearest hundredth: 0.39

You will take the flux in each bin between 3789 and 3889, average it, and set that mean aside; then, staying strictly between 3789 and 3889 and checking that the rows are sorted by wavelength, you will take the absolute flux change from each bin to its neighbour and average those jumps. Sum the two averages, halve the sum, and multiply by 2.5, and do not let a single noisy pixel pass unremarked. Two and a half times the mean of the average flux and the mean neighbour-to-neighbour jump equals 18.1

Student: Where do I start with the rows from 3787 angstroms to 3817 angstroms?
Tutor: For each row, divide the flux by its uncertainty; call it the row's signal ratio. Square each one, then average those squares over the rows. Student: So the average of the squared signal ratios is 123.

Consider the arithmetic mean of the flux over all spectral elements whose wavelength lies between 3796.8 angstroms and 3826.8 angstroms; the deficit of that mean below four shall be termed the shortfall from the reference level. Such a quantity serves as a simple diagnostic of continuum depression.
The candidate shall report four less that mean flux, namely -8.1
